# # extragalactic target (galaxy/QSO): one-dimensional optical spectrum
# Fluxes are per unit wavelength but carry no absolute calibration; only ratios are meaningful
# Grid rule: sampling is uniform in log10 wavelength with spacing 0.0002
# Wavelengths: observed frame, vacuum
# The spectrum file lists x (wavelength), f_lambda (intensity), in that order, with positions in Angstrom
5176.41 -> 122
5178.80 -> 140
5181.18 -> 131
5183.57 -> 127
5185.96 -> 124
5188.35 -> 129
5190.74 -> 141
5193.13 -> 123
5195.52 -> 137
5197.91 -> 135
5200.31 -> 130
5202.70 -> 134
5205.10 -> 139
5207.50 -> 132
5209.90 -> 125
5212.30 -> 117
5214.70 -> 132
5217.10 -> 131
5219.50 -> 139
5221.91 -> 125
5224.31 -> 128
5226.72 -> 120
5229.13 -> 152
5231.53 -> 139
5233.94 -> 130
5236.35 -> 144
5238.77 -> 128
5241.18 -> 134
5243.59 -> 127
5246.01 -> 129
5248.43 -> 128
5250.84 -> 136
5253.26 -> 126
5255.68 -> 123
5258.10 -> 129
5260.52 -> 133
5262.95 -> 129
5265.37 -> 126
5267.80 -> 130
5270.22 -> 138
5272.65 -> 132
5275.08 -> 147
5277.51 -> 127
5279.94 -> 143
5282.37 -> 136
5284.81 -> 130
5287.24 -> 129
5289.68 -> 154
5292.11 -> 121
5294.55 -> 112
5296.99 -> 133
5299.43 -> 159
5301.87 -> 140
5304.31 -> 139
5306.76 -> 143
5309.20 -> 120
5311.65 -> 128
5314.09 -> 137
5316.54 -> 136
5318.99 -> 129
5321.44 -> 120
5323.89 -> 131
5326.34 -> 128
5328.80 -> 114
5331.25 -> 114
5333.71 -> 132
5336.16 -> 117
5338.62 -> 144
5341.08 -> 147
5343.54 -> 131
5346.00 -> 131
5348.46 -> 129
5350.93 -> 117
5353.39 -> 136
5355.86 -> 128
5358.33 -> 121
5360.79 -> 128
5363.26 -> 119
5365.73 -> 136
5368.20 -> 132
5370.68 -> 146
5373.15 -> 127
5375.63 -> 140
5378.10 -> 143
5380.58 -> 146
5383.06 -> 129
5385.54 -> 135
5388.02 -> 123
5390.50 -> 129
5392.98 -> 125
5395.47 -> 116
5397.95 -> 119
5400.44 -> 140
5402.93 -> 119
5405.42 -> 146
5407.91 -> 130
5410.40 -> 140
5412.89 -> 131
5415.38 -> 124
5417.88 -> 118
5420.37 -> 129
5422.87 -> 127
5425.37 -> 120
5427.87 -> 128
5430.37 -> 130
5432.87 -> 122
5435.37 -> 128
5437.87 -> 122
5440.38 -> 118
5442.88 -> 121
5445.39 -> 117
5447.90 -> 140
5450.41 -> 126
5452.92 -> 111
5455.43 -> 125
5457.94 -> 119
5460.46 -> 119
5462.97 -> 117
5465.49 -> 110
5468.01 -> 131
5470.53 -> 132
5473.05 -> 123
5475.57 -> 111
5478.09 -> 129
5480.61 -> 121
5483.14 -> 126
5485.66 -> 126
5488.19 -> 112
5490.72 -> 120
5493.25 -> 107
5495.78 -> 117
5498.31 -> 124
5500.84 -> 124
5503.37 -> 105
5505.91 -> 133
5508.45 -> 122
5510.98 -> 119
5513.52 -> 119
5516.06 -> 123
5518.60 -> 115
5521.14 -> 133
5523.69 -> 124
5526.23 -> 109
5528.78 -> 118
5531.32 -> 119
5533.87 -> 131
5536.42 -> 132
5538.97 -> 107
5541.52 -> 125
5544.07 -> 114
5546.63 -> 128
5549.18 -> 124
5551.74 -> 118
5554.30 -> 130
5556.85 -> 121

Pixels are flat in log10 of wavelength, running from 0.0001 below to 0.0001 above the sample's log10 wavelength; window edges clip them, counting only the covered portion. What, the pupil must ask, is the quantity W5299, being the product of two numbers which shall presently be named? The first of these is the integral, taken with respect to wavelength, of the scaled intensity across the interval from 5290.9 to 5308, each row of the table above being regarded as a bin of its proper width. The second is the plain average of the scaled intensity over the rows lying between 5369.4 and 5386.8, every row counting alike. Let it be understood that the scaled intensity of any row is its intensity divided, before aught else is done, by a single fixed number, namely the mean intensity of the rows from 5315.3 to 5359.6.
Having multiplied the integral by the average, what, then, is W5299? 19.5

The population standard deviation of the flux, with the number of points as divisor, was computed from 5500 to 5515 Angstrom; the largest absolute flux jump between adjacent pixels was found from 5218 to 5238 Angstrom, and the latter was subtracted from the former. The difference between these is -24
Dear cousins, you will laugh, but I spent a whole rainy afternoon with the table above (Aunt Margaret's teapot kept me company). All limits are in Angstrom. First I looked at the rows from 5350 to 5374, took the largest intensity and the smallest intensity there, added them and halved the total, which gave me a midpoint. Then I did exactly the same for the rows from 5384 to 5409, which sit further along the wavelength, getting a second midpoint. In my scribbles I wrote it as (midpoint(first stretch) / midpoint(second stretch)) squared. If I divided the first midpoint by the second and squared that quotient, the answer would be 1.01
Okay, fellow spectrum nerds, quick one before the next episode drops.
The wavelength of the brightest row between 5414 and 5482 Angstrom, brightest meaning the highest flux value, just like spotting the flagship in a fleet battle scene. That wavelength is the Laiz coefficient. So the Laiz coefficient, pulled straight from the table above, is 5447.90 Angstrom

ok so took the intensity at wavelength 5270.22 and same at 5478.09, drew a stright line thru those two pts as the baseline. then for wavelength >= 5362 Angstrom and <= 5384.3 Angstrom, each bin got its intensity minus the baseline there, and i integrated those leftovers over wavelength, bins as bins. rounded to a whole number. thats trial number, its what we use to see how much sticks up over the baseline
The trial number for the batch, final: 40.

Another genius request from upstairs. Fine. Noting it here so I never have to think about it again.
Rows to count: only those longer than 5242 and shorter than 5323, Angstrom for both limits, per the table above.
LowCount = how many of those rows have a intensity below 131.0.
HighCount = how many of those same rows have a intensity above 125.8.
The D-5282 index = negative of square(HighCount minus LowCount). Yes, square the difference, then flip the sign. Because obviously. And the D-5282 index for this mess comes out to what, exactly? -100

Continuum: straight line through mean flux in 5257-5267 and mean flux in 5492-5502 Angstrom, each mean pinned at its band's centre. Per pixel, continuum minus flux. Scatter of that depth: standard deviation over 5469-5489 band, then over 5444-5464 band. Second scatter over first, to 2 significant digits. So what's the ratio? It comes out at 1.2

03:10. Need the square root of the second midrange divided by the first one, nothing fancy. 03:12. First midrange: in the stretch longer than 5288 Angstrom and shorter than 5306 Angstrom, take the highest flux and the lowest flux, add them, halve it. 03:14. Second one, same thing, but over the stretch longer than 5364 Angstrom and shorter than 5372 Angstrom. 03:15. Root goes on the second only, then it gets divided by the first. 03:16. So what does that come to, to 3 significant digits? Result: 0.0870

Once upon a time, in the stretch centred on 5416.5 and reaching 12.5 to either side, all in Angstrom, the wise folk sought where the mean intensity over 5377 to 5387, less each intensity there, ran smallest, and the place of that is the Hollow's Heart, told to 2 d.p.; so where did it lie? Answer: 5405.42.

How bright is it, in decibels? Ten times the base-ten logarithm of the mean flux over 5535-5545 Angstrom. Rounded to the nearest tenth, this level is 20.8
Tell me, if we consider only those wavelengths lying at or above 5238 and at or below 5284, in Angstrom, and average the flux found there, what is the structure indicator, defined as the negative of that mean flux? -132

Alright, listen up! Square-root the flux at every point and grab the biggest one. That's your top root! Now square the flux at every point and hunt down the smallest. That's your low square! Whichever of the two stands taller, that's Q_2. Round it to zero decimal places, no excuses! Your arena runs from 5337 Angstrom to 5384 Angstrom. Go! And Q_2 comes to 13689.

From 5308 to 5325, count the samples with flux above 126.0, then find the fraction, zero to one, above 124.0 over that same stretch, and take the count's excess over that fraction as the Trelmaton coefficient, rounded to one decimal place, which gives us 4.3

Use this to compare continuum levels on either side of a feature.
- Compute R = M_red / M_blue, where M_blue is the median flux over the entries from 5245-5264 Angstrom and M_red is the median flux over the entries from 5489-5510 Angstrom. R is 0.94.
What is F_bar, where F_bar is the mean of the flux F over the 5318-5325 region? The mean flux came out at 127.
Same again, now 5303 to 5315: 133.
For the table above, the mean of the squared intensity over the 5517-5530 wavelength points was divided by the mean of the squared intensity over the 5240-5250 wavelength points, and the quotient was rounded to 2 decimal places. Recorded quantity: 0.86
